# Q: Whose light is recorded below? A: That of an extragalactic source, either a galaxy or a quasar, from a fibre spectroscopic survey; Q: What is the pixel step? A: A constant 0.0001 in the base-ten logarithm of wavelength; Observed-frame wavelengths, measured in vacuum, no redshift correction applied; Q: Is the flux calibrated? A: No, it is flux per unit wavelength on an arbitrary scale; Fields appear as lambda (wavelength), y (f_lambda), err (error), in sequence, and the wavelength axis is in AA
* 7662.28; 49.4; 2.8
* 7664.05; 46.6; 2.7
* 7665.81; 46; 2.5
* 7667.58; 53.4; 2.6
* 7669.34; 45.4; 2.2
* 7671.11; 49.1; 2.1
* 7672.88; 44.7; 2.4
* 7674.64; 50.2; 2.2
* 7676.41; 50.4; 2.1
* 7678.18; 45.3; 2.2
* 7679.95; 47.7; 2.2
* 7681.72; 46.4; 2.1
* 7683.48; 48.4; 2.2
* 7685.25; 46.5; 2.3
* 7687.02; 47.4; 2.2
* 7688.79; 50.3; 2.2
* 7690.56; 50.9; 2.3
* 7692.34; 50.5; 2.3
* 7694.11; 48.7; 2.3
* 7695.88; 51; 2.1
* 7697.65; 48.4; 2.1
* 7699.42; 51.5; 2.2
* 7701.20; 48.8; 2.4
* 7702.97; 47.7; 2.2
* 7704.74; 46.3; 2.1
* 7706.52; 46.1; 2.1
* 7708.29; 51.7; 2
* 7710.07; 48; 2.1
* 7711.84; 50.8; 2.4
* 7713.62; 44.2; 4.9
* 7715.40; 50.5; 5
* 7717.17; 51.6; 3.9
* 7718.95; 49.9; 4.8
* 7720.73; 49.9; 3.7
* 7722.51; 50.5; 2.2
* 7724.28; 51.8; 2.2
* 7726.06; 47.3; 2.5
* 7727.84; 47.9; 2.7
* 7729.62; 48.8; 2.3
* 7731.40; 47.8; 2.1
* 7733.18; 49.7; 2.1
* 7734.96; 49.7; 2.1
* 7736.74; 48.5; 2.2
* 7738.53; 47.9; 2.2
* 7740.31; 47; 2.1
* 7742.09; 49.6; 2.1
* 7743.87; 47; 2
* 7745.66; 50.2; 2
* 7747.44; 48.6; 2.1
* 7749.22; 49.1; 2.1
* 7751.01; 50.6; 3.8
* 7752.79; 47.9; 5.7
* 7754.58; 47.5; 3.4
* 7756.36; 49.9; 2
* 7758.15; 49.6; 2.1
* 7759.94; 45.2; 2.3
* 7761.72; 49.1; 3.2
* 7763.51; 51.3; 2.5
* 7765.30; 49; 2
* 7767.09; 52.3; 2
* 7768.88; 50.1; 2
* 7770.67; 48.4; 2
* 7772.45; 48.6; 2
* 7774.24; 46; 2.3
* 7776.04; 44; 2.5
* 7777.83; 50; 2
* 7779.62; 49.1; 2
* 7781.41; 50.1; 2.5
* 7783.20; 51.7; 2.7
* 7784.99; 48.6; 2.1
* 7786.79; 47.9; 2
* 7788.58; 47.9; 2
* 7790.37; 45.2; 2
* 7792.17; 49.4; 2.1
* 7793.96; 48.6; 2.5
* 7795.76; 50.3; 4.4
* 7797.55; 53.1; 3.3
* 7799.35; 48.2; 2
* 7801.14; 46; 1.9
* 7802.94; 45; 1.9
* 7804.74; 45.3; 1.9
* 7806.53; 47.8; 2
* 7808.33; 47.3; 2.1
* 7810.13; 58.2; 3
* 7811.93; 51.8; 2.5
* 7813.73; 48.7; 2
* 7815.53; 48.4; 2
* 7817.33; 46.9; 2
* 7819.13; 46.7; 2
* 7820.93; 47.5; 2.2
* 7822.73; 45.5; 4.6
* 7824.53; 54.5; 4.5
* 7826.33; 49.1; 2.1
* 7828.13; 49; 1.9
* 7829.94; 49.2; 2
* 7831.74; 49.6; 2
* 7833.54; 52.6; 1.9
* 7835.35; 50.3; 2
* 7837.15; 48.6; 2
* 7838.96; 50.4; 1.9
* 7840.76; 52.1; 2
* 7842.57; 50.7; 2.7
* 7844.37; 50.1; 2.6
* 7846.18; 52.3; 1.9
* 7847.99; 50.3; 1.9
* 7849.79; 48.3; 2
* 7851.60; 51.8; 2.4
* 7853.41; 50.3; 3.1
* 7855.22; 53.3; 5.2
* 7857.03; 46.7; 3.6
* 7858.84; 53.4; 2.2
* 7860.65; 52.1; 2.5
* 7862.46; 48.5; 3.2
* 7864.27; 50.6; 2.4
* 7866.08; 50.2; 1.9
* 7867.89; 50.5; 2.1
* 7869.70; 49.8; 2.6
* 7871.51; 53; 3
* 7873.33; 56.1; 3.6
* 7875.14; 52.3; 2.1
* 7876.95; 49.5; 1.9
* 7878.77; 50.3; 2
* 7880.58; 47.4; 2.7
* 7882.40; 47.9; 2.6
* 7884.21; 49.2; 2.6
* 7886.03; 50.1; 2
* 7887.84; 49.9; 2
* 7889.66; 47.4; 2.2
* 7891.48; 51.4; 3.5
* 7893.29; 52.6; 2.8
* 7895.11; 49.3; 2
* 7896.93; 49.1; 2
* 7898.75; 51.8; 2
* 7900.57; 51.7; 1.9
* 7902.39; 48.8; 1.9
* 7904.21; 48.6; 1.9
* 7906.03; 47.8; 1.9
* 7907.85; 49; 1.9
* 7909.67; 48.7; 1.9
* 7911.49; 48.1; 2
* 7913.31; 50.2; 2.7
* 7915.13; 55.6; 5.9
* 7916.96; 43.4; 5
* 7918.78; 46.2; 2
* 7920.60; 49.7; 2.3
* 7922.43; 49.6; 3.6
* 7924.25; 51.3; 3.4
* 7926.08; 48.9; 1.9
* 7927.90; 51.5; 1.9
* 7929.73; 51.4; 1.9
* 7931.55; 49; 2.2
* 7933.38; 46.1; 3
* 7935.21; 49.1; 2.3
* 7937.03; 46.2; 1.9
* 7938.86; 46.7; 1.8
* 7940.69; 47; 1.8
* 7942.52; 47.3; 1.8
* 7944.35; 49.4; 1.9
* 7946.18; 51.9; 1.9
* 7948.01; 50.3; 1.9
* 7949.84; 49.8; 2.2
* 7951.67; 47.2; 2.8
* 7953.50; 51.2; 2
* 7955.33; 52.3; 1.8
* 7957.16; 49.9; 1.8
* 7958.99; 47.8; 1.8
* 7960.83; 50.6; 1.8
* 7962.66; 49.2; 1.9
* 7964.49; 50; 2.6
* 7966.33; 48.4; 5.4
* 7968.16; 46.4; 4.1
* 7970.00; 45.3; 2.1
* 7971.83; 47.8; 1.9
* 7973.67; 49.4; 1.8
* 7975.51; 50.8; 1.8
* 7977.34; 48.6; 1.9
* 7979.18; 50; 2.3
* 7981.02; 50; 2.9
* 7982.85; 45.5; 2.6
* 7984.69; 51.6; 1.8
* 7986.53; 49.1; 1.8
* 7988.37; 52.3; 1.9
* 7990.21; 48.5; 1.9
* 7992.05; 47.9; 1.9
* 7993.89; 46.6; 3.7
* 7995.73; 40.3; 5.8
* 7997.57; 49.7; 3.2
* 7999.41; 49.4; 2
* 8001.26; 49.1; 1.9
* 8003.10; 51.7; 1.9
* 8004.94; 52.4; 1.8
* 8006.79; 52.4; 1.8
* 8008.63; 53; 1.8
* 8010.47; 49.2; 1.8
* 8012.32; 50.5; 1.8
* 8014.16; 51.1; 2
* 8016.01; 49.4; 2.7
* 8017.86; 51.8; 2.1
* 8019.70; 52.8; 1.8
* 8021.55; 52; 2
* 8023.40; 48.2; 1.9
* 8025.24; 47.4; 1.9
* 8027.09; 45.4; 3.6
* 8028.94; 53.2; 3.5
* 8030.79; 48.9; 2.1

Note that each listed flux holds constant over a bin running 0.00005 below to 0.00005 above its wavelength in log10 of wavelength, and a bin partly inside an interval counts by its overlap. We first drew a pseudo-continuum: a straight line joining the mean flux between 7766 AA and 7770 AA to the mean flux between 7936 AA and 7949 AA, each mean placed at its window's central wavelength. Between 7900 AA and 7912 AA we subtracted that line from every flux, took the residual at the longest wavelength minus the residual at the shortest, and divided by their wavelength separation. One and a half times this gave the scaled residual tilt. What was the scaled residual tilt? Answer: -0.47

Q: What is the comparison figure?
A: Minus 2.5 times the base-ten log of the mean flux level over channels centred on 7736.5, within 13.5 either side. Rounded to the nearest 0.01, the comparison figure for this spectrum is -4.22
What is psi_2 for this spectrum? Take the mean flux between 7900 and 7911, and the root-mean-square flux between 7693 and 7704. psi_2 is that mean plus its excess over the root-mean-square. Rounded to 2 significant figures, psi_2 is 49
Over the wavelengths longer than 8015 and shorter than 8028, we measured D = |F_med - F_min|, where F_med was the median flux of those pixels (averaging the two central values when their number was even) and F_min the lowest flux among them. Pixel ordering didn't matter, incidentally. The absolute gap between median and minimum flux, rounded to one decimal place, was 4.0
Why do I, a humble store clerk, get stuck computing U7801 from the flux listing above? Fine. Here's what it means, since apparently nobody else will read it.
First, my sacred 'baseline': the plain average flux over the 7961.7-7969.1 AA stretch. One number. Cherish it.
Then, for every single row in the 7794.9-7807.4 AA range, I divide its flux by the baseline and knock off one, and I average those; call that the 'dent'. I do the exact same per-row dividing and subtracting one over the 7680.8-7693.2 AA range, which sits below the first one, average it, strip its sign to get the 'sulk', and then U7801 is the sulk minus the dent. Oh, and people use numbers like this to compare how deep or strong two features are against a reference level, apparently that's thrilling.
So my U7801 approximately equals 0.01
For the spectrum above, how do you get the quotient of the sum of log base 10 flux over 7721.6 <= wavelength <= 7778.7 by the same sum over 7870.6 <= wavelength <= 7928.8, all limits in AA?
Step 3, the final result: 1.0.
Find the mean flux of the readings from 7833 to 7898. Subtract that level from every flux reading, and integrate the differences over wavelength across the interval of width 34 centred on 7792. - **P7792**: -79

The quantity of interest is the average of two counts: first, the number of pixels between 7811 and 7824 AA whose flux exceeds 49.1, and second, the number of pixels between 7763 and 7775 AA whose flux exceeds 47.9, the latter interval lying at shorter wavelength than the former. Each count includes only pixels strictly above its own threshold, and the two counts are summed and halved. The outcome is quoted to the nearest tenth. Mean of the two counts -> 3.5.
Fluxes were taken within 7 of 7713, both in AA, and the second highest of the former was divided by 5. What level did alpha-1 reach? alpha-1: 10.3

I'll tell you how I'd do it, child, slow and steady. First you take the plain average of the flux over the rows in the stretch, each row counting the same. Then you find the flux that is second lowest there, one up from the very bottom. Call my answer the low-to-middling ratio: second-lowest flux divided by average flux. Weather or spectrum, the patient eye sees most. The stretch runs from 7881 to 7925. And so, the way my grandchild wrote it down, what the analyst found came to 0.934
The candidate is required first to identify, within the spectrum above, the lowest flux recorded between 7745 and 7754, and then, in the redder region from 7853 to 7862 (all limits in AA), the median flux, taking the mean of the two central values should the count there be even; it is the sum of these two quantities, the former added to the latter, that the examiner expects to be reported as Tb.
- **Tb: 100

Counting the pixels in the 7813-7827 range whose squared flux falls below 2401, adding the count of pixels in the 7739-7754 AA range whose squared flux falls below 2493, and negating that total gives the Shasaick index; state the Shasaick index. -12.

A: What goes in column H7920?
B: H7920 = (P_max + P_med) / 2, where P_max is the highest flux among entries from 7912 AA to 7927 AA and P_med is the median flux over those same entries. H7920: 52.6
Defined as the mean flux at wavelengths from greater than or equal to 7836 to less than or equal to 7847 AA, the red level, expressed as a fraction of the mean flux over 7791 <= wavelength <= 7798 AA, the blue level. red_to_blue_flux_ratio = 1.01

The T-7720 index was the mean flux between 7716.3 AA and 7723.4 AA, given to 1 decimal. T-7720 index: 50.5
